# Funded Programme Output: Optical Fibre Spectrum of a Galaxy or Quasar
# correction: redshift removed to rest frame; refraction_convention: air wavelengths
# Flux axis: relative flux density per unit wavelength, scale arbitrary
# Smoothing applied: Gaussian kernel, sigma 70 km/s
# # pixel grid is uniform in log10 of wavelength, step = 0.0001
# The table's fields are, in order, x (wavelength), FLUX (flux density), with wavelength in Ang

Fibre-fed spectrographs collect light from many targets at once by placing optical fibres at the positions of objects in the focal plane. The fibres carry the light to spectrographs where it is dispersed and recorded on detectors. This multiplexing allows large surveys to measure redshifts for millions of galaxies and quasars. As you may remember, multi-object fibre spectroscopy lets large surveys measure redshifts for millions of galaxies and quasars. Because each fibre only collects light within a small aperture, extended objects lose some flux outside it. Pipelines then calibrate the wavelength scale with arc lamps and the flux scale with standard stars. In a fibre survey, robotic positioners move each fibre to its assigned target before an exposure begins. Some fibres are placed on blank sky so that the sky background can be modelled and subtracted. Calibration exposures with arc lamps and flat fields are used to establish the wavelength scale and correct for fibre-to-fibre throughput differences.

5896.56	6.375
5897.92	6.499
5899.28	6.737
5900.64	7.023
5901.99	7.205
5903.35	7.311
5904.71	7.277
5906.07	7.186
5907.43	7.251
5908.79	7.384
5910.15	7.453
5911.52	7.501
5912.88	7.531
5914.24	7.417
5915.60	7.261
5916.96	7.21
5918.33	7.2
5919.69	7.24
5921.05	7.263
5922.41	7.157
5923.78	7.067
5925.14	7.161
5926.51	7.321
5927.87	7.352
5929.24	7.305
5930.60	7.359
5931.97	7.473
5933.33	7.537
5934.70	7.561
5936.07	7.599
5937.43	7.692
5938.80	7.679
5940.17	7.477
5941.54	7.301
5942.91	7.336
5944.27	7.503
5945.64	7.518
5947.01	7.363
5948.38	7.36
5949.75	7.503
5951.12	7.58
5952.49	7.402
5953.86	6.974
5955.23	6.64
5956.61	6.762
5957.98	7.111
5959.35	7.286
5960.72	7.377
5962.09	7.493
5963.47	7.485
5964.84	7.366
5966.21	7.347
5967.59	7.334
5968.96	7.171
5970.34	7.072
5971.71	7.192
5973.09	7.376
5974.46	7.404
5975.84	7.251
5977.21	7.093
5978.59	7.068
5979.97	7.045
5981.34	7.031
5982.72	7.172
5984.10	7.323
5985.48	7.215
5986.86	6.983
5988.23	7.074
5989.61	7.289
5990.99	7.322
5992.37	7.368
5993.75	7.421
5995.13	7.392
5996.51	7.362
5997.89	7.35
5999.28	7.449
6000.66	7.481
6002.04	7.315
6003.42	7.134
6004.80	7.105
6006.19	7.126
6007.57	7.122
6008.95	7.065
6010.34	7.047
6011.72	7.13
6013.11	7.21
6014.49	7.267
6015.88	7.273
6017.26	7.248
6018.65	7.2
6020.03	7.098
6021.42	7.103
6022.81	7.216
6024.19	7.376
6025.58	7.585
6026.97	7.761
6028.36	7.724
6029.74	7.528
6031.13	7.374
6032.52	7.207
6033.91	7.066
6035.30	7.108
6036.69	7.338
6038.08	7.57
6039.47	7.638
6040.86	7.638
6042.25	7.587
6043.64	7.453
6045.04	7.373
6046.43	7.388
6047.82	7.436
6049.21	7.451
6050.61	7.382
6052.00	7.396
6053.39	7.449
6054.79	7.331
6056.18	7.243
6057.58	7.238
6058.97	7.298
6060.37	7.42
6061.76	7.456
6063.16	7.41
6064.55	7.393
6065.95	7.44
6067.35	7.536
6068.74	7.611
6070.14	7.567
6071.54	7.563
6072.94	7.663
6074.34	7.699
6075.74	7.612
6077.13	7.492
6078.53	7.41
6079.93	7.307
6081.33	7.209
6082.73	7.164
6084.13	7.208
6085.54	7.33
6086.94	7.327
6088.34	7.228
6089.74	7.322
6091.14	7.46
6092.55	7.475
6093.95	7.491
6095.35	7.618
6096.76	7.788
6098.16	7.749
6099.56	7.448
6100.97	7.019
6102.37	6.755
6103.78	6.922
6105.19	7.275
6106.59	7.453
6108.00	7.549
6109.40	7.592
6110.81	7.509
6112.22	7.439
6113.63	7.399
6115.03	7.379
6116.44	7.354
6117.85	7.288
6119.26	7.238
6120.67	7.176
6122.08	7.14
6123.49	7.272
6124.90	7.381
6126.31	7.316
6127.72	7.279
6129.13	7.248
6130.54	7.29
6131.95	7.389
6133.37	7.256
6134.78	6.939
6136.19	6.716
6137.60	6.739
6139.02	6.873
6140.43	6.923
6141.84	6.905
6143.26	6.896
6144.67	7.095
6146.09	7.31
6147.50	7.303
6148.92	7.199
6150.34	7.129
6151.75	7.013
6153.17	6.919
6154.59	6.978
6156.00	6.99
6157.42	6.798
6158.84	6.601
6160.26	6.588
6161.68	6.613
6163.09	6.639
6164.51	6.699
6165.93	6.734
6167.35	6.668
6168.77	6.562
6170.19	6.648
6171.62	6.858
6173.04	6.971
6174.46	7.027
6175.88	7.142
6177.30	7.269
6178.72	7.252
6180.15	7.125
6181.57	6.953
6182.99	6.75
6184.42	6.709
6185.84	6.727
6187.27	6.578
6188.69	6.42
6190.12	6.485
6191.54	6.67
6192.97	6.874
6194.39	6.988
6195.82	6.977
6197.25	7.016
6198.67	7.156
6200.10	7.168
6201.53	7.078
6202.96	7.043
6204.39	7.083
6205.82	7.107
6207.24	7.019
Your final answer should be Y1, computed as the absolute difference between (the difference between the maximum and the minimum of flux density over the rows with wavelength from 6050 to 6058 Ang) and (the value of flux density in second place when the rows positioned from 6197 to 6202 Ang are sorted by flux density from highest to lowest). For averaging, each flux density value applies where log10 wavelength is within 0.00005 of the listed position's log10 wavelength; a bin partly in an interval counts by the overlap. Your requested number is 6.9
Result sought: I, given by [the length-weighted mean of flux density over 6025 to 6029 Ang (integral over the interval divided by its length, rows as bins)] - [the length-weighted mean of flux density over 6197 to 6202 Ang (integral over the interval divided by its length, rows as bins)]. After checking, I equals 0.6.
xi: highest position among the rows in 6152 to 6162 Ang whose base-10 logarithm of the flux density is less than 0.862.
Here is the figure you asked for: 6161.68 Ang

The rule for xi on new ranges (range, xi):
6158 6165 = 6164.51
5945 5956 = 5955.23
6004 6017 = 6015.88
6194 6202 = 6201.53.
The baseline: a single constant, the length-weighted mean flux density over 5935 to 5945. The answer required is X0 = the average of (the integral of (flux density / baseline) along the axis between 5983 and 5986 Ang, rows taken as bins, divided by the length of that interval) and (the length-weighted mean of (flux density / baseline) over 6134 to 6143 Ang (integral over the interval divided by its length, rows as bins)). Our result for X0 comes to 0.94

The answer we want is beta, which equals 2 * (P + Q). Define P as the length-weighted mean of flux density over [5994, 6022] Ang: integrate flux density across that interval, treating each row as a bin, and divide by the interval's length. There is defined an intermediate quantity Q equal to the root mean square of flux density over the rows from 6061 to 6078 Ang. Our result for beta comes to 29.5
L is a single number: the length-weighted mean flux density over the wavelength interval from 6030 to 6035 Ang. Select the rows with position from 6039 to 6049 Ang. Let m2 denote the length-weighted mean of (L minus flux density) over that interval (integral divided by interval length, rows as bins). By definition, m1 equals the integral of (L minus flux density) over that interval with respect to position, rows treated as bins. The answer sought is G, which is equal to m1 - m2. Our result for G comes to -2.4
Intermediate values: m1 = -2.7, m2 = -0.27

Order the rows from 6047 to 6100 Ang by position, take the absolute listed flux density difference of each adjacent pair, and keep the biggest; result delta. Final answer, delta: 0.30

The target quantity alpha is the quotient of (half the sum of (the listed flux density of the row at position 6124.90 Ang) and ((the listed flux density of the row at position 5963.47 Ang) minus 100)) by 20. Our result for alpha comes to -2.128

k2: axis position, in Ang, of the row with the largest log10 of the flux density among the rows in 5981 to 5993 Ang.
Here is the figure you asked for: 5992.37 Ang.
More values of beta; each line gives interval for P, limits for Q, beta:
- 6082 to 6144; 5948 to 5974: 29.0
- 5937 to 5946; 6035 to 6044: 29.9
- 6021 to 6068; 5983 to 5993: 29.3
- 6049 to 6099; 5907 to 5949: 29.6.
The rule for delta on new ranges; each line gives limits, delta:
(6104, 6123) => 0.18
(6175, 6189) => 0.20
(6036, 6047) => 0.23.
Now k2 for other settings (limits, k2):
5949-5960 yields 5951.12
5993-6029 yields 6026.97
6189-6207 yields 6200.10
